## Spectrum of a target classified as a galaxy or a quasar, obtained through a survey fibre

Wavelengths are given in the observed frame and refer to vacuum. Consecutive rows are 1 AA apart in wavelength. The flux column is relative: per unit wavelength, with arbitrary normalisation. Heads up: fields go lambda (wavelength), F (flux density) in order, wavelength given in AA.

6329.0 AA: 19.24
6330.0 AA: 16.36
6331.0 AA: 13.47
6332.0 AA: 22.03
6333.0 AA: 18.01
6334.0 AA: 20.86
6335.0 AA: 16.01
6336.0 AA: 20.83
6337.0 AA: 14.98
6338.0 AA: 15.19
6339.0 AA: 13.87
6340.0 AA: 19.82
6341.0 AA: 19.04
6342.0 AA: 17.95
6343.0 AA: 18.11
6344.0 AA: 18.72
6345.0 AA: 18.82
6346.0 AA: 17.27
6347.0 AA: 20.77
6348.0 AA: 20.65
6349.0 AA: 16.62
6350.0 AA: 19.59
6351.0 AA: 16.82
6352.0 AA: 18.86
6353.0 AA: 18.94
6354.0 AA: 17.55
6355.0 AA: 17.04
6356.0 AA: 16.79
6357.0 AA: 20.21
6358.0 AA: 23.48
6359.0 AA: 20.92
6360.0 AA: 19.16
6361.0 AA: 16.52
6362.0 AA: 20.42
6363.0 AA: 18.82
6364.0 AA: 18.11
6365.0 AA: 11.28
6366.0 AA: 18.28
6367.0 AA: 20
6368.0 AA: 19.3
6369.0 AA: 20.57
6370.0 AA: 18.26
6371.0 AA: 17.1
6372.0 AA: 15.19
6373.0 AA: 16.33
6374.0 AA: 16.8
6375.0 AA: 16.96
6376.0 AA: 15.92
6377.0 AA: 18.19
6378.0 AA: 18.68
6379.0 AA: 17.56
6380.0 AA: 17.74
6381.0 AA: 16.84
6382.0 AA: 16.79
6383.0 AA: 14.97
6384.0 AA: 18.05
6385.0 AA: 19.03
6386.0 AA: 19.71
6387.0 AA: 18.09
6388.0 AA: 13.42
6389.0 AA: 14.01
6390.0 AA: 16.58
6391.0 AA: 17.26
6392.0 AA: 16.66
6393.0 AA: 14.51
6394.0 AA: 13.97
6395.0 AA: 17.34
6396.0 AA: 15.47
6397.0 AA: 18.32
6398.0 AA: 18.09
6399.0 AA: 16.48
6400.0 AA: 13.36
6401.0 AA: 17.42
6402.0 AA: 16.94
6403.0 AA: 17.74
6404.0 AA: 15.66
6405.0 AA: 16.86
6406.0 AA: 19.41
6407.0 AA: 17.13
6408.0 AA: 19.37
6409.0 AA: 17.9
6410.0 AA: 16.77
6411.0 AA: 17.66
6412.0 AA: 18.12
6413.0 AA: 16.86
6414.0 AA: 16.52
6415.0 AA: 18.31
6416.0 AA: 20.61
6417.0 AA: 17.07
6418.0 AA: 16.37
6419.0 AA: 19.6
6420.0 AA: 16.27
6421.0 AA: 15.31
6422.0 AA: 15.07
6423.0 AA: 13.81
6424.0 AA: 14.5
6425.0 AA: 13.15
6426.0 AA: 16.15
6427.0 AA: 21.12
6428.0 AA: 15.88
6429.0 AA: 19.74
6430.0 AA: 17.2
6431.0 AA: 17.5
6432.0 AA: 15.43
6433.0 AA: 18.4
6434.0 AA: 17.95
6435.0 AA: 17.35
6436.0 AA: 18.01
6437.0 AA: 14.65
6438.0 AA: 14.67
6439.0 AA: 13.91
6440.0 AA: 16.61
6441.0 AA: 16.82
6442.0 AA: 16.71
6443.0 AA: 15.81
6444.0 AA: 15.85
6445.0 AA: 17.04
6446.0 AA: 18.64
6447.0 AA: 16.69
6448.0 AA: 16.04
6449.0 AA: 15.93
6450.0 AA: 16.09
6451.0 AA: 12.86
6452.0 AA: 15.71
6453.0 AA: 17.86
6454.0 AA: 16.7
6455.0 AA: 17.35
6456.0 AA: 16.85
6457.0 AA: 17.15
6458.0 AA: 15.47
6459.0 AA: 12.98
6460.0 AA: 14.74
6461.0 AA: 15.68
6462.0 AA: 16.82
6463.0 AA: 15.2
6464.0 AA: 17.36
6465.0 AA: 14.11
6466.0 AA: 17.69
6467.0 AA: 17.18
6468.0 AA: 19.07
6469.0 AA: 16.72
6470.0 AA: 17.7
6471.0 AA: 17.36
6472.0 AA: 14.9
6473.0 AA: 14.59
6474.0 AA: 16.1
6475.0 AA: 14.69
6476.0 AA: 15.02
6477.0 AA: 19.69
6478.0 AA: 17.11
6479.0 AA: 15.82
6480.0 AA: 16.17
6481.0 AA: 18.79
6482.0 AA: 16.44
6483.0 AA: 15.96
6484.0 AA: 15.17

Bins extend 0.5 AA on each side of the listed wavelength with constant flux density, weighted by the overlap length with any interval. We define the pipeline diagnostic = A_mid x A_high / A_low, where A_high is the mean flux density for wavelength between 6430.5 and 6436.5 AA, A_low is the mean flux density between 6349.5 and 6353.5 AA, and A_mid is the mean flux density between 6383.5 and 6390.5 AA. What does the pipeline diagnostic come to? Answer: 16.0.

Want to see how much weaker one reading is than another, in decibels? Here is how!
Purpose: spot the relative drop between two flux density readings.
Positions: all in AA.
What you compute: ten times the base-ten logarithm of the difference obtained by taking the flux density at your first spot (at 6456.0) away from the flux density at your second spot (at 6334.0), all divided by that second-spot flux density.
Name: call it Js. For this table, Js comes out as -7.2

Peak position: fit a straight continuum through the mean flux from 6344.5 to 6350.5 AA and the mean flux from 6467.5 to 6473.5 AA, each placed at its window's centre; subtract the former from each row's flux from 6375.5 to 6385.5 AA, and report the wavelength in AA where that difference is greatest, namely 6385.0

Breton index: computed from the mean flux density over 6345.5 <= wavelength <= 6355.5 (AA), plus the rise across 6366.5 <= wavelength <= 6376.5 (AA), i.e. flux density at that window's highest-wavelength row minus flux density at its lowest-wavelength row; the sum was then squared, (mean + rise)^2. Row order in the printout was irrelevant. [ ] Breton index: 205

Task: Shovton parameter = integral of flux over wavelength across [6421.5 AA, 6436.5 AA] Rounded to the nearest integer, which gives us 251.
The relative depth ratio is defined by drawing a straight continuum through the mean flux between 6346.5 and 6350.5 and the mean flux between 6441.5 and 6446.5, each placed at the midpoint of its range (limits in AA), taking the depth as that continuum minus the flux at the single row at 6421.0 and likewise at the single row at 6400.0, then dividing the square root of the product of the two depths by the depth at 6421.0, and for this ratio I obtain 1.5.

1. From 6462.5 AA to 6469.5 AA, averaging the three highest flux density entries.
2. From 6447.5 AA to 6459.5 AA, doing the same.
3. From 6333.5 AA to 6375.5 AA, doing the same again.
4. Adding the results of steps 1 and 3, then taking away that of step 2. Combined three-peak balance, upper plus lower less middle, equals 22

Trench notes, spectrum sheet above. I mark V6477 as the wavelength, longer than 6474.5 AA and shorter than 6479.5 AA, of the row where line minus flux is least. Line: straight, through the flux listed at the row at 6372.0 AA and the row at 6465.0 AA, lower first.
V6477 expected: 6477.0 AA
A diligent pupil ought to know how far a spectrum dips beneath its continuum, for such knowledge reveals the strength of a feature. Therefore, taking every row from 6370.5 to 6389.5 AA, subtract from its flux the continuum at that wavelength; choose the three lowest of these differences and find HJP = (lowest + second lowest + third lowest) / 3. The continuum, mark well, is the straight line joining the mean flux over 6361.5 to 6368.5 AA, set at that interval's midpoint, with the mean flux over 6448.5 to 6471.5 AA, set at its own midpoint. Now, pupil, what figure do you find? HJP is -3.5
